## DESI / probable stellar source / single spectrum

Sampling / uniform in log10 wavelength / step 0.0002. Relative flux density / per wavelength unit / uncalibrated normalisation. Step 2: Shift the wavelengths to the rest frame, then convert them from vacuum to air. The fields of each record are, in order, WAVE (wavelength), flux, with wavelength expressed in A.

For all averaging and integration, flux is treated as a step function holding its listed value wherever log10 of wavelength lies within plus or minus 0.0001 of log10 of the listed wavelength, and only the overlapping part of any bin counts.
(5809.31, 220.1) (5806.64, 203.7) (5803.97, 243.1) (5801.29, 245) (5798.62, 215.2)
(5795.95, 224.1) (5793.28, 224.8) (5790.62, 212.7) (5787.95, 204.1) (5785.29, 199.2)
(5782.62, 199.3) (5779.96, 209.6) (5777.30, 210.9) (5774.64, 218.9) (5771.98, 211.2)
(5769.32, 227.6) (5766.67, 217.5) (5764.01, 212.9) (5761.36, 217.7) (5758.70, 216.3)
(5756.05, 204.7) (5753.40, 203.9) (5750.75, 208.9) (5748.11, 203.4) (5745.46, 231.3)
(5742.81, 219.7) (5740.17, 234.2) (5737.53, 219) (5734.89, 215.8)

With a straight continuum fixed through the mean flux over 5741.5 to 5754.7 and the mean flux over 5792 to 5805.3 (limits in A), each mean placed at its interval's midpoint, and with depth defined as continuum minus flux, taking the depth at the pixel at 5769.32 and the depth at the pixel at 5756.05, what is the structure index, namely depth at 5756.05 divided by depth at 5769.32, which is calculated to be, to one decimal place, -1.6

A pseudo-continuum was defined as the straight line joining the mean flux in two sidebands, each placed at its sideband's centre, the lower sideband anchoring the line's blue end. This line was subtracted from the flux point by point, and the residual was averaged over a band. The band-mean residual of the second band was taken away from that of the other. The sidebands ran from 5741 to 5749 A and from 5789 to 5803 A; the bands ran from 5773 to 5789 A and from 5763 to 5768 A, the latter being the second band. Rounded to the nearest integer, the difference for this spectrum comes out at -10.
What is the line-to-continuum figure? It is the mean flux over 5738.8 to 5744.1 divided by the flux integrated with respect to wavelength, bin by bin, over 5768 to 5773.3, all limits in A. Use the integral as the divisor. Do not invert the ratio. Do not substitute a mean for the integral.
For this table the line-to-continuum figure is 0.195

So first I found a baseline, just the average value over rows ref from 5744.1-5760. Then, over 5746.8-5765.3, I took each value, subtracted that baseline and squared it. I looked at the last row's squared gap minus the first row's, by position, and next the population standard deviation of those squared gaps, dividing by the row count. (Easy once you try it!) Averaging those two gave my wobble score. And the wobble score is -20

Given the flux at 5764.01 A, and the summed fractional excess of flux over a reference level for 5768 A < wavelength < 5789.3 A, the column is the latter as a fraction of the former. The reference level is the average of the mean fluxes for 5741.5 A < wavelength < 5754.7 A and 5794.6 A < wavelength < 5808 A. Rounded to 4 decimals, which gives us -0.0017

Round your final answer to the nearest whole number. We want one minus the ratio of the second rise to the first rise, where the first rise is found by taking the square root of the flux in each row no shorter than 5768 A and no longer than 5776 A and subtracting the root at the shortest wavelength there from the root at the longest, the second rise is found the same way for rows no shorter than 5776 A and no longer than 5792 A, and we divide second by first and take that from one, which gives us 1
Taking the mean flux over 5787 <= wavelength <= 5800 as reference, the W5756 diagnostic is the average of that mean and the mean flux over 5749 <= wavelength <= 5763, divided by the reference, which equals 0.99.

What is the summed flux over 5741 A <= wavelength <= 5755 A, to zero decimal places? 1067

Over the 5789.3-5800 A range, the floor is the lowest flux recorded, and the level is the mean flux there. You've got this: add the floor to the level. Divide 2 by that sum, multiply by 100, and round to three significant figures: 0.463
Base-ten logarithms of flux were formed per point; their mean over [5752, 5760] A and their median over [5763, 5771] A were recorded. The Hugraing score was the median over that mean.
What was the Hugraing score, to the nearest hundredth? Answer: 1.01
